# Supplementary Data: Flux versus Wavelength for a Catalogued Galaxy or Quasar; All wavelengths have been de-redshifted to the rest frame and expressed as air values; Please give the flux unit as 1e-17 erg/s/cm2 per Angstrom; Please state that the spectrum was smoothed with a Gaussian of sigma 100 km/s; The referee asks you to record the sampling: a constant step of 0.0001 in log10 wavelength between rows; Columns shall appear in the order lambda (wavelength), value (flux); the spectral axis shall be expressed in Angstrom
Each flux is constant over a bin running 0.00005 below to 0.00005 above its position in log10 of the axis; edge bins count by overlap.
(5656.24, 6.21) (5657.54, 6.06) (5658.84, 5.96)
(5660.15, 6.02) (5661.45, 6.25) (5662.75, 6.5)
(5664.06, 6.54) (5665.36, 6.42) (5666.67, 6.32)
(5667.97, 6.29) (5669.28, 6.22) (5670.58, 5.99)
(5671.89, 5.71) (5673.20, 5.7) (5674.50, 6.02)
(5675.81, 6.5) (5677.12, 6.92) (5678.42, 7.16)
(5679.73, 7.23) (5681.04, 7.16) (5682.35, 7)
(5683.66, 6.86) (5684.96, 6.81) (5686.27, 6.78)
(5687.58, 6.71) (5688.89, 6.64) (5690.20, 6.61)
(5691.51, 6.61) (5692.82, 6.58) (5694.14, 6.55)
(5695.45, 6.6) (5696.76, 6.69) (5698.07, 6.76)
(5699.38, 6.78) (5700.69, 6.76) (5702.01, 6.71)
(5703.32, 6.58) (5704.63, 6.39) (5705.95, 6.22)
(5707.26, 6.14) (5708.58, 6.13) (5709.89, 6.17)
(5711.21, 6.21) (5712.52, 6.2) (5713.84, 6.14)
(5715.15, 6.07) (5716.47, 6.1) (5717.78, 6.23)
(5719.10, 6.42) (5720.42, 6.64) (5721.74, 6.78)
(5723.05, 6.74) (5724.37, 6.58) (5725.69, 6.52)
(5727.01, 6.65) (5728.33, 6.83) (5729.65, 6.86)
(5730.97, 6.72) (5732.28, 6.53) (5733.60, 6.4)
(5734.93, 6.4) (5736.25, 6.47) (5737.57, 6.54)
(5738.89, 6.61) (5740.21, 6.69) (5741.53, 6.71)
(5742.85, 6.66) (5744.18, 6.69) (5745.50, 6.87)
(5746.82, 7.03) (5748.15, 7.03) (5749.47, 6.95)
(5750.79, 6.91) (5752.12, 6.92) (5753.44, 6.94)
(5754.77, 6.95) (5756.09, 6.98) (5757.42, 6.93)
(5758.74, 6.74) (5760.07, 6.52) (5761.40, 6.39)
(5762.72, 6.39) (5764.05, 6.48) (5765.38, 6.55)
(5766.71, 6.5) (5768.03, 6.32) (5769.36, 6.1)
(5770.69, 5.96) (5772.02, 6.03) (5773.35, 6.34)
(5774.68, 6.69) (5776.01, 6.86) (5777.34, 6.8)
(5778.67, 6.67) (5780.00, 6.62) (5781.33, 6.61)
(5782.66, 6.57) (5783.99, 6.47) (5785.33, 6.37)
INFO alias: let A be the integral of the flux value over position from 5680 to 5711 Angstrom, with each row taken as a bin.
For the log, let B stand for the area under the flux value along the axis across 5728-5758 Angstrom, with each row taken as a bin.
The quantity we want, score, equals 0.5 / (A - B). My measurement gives 0.22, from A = 205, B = 203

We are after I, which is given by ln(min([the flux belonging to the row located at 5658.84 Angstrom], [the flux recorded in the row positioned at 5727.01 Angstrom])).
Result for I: 1.79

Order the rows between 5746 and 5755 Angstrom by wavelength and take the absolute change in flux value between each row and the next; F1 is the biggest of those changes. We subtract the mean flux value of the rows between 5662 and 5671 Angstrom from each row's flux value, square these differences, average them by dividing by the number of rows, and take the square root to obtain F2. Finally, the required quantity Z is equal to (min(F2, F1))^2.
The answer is 0.006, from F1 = 0.08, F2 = 0.17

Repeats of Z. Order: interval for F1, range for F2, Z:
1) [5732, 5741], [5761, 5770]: 0.017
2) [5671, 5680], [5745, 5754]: 0.003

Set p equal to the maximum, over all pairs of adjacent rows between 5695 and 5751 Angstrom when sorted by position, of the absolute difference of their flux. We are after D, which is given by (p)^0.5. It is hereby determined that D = 0.47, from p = 0.220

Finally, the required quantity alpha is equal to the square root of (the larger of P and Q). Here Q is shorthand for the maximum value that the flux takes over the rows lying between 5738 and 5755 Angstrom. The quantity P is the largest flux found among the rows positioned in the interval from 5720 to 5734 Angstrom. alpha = 2.65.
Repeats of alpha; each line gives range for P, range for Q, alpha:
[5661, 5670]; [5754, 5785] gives 2.64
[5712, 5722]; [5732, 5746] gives 2.62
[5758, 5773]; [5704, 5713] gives 2.60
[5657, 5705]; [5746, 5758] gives 2.69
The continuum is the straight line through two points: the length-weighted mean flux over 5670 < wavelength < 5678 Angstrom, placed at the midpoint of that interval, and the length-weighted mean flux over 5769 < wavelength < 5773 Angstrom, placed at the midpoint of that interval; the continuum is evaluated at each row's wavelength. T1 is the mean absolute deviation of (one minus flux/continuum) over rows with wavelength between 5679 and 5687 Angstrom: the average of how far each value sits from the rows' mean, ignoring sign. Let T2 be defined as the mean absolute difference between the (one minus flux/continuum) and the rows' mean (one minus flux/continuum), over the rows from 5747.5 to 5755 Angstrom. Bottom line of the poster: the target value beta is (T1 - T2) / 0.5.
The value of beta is 0.04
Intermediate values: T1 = 0.025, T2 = 0.004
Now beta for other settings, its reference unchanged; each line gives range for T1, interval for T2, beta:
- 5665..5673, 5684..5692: 0.04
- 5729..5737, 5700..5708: -0.02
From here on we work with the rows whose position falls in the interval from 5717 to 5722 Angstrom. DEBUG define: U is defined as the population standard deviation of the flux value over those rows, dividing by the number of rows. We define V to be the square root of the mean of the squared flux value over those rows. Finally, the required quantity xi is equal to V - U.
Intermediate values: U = 0.21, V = 6.52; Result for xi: 6.31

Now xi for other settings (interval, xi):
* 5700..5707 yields 6.33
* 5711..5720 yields 6.09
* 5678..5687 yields 6.83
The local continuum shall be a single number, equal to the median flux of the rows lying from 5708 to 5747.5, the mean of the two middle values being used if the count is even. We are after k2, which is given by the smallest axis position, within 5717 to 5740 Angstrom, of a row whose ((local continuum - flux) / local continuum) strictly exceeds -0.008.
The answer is 5717.78 Angstrom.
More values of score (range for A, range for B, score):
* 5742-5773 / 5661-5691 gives 0.05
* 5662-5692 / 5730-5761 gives -0.04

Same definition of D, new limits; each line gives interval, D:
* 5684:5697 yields 0.30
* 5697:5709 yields 0.44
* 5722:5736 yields 0.44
